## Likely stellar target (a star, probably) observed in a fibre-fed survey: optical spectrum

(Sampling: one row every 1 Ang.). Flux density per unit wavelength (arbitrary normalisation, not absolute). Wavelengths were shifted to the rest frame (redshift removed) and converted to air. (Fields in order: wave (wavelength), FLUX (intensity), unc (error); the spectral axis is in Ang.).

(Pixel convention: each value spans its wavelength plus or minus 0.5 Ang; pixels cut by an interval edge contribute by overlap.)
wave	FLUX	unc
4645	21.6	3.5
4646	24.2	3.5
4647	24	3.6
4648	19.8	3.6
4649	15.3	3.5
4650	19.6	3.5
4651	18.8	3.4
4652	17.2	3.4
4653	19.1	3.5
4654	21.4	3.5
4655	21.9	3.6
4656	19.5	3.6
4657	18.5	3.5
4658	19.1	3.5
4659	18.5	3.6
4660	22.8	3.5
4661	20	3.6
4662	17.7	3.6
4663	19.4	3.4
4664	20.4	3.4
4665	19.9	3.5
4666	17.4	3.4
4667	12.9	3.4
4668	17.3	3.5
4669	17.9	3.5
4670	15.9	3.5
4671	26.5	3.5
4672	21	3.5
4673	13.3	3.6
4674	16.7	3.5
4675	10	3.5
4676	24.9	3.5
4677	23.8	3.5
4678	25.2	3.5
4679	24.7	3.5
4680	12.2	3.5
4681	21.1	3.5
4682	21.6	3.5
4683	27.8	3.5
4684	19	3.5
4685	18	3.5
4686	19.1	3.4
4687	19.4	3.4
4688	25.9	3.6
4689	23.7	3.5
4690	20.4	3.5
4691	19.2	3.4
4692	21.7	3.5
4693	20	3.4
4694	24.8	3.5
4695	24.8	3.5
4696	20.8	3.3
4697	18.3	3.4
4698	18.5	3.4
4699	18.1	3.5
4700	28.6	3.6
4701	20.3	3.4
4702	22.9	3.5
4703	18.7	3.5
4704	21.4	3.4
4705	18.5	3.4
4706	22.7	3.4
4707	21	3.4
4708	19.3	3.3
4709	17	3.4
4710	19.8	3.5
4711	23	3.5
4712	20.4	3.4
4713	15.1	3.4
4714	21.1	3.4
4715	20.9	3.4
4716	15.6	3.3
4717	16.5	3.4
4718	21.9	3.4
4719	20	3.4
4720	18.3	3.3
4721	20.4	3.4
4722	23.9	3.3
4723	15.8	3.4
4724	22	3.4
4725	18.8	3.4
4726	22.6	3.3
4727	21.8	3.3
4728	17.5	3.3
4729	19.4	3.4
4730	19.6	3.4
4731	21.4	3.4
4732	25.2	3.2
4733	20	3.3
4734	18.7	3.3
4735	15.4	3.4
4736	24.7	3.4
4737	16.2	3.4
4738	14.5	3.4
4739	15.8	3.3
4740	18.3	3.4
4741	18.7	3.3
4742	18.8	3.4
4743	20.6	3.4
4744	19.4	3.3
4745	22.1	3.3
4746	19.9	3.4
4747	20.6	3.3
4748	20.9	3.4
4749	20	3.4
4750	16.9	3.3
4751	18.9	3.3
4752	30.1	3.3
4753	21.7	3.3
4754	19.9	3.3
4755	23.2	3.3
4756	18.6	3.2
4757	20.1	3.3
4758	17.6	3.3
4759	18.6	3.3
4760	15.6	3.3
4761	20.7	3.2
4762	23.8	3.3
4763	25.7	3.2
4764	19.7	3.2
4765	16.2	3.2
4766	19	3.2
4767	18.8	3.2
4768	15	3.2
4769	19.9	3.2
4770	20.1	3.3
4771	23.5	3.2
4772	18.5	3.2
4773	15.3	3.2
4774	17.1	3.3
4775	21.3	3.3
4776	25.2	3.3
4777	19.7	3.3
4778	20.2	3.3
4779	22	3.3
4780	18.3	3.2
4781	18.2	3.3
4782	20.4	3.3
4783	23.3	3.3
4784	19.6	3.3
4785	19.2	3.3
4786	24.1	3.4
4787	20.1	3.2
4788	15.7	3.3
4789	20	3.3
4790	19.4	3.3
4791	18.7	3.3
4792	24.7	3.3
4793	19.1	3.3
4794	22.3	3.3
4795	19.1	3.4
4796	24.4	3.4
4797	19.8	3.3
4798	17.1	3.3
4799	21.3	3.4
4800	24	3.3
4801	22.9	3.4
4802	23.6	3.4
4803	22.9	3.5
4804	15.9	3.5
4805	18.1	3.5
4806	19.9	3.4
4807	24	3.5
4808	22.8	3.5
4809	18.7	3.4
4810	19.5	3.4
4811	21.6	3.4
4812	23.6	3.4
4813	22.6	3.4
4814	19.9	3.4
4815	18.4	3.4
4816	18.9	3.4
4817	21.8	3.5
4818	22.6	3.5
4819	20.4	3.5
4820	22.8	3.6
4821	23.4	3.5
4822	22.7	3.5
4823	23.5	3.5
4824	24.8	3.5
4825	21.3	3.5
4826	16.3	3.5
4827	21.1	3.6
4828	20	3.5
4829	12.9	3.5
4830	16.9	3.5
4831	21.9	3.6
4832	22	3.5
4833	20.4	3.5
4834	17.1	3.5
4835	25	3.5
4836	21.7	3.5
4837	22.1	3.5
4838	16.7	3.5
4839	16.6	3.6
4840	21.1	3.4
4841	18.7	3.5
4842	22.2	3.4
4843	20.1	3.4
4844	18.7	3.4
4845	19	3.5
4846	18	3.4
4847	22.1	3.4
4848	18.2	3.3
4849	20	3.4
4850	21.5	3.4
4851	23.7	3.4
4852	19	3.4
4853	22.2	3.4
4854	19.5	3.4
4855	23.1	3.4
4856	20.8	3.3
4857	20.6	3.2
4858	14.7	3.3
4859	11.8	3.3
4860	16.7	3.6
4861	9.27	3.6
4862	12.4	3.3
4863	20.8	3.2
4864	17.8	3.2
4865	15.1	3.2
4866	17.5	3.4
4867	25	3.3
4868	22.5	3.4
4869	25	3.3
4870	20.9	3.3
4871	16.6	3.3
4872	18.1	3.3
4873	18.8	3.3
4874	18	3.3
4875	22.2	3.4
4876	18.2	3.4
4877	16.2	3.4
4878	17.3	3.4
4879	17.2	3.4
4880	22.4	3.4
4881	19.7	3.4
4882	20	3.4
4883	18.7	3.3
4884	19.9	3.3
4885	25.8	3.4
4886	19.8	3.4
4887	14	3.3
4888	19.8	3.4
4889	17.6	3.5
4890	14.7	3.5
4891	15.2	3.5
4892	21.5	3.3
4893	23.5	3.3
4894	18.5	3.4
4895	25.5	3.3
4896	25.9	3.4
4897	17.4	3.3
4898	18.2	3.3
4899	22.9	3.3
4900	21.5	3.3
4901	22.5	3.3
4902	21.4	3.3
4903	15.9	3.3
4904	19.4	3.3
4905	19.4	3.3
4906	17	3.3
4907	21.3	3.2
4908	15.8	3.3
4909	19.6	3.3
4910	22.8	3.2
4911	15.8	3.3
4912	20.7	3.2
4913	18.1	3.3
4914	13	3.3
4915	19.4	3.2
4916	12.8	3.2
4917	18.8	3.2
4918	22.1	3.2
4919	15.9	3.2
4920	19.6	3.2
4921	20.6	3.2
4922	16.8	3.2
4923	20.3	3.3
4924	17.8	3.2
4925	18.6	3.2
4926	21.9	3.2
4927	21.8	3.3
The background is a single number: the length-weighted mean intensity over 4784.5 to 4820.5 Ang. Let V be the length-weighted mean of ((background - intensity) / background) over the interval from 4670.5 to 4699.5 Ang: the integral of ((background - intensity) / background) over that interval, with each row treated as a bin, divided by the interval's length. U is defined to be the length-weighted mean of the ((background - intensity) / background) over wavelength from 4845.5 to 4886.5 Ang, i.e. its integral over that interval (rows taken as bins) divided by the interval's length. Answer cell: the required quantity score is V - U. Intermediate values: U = 0.08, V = 0.006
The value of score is -0.07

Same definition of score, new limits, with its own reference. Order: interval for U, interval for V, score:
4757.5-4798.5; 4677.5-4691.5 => -0.06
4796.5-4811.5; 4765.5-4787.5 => 0.04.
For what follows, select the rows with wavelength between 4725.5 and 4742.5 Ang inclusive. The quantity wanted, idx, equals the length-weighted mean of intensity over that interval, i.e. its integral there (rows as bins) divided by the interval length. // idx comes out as 19.3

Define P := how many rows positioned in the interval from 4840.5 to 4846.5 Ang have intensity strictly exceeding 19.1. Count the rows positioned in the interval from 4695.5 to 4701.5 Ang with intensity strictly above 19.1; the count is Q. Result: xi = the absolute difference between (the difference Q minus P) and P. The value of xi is 1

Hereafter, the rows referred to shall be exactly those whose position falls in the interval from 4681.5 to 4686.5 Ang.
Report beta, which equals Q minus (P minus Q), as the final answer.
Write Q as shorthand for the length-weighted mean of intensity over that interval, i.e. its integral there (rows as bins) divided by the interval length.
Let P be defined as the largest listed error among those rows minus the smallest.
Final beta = 42.1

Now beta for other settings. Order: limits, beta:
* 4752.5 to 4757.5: 41.3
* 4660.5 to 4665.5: 38.8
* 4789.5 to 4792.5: 41.9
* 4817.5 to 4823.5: 45.0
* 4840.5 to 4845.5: 39.4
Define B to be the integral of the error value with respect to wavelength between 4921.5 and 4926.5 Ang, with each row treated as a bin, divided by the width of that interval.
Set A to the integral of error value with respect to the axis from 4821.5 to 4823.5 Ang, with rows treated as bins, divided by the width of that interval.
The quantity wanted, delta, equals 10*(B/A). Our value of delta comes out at 9.2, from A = 3.50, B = 3.22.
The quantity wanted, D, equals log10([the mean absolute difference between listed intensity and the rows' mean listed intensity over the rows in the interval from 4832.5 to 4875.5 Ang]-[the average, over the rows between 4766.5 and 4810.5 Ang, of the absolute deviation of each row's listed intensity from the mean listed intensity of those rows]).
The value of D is -0.30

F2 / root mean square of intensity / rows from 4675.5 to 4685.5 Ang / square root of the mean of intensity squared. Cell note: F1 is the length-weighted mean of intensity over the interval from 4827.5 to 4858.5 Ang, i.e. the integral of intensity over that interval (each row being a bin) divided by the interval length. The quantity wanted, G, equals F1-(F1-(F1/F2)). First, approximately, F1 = 19.9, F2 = 22.2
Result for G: 0.89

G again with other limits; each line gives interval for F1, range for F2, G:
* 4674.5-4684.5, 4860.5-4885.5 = 1.09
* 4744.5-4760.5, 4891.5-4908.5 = 0.98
